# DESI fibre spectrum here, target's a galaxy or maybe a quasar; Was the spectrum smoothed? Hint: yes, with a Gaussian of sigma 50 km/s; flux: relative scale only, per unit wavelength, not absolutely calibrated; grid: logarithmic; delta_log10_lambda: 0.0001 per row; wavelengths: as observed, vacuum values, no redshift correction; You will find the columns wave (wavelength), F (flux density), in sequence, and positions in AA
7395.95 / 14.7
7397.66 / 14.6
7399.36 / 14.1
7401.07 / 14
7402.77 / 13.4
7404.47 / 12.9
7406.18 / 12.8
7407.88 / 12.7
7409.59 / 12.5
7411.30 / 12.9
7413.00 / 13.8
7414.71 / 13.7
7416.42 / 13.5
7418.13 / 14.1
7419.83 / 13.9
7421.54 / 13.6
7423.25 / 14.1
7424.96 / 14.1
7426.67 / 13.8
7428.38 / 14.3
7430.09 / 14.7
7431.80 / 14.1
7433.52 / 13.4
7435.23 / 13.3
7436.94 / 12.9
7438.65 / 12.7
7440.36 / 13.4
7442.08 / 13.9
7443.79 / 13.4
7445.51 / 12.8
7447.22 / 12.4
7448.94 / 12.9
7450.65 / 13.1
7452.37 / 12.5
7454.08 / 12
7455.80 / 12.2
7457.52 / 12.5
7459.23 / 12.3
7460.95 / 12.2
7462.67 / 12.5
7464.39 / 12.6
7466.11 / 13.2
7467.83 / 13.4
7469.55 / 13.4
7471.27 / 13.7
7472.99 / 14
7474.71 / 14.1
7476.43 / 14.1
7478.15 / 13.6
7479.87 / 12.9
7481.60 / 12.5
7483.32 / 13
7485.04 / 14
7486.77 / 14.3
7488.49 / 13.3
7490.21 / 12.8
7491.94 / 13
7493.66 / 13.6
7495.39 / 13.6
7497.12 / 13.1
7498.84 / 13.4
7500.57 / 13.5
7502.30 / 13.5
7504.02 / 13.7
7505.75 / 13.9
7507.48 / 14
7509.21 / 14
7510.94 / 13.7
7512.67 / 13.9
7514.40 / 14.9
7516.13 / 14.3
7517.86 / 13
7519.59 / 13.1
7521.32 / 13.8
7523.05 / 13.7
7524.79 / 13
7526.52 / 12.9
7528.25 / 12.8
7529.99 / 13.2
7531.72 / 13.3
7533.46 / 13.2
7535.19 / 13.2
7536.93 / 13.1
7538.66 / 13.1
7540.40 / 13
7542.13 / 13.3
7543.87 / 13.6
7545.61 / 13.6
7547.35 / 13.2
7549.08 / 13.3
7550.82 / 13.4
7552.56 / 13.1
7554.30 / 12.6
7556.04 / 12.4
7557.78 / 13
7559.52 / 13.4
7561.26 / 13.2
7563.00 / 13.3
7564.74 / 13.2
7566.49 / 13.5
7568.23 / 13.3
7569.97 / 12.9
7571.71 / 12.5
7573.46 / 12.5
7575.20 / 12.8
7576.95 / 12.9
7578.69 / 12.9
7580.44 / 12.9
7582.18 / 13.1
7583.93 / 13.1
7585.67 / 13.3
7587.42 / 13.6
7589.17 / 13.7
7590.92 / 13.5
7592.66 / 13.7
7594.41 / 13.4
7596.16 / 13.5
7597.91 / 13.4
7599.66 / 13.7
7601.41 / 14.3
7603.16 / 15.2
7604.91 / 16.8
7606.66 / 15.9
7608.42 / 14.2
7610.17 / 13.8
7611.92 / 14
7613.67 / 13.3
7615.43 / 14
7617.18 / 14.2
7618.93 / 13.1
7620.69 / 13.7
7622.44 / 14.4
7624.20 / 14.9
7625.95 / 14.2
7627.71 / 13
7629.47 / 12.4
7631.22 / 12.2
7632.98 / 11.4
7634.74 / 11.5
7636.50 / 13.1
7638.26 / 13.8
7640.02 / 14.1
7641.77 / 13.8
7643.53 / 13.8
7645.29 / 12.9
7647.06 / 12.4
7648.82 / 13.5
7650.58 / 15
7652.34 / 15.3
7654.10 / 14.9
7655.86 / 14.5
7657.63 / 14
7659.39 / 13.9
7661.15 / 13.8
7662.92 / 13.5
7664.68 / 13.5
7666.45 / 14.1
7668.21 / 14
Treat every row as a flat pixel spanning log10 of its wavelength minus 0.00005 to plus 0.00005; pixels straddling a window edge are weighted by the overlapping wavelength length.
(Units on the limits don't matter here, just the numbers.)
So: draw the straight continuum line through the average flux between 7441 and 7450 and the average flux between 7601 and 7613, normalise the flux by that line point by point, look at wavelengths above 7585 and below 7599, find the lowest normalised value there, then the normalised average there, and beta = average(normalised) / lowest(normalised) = 1.013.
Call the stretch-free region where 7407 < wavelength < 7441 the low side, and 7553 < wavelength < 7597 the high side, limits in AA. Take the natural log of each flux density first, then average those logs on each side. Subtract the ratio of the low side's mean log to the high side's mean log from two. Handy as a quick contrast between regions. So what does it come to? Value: 0.987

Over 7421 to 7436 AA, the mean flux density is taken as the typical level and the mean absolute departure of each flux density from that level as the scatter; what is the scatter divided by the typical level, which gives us 0.026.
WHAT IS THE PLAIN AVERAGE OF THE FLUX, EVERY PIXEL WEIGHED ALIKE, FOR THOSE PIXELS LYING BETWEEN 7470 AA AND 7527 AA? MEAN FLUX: 13.6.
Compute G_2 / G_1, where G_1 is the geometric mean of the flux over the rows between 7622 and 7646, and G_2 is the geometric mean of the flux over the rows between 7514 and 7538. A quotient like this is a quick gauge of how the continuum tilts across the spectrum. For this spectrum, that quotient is 1.013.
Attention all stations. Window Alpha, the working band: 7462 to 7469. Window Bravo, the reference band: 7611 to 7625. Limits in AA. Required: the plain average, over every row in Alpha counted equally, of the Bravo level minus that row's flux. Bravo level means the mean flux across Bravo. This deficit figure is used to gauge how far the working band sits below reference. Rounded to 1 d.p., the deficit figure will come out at 1.0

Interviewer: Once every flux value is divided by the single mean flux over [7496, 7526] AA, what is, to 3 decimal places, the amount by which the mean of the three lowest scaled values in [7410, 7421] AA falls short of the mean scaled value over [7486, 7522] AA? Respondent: 0.020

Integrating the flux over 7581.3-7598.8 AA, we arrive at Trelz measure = 235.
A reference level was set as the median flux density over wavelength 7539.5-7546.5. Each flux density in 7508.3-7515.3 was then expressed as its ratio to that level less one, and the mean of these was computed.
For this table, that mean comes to 0.05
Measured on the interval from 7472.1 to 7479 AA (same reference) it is 0.04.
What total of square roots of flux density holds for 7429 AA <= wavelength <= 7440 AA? 22.1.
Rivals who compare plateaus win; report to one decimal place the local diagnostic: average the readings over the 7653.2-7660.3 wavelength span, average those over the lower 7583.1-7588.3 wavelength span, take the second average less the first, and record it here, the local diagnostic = -1.0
